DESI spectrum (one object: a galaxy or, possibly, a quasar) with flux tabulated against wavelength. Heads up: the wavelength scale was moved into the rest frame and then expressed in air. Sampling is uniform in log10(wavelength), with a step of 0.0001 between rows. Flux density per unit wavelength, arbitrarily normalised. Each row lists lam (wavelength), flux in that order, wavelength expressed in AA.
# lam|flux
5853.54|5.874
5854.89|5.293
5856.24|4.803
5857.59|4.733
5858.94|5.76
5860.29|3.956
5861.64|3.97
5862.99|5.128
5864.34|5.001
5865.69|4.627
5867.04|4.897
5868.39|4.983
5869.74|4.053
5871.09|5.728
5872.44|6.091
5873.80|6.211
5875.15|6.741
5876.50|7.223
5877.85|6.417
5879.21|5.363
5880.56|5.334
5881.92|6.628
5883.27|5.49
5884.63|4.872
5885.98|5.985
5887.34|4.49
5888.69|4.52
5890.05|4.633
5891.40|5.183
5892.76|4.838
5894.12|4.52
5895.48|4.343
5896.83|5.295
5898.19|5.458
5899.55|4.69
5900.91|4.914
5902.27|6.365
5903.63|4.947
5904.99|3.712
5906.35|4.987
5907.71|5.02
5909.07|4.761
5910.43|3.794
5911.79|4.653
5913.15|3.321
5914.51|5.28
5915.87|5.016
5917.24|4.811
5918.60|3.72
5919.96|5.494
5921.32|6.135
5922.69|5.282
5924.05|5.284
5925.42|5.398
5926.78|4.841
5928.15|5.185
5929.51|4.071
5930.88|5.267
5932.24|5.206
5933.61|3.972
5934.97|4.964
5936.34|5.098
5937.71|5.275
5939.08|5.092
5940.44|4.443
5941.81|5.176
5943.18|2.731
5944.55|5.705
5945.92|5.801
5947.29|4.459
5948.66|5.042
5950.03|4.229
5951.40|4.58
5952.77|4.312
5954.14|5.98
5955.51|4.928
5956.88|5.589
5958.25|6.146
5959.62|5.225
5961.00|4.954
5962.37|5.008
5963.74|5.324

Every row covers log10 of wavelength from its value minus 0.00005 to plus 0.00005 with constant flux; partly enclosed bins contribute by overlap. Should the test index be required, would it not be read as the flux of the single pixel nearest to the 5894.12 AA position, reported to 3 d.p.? 4.520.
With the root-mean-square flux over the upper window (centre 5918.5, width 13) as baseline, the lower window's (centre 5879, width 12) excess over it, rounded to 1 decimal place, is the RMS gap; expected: 1.1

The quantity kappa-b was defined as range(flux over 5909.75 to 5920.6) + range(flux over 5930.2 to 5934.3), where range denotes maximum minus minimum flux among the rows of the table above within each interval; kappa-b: 3.5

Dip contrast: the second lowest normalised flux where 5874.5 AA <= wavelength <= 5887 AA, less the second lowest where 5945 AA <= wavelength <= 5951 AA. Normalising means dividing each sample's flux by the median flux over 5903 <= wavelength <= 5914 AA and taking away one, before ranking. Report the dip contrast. 0.19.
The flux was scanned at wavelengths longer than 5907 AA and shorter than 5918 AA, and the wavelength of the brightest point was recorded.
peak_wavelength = 5914.51 AA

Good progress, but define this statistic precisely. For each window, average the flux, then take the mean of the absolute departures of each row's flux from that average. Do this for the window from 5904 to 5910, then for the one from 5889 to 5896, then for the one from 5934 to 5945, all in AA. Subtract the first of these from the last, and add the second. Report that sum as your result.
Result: 0.40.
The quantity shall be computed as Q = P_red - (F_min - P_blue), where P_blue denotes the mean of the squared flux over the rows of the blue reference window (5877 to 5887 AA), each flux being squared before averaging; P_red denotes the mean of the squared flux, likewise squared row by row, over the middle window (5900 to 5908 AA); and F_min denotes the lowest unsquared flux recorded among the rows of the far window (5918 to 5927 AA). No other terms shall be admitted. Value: 55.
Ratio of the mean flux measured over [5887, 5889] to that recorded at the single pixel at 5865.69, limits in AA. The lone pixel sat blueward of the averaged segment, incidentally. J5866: 1.0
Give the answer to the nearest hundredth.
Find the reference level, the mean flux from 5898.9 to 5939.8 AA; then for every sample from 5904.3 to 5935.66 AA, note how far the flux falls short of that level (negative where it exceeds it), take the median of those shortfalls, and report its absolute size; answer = 0.10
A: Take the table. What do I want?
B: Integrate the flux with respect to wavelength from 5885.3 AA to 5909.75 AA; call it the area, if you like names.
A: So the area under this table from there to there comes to 120.4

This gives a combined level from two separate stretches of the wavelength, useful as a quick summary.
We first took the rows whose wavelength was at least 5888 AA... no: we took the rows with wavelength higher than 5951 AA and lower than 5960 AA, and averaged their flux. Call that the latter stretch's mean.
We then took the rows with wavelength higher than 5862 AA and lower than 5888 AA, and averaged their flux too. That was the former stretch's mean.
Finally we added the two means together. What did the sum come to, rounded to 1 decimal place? 10.8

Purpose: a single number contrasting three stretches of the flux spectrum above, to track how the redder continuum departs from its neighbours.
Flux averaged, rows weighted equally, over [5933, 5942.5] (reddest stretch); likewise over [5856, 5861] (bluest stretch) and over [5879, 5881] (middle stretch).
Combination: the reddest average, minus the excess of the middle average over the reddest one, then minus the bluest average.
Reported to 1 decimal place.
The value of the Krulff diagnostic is -0.4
